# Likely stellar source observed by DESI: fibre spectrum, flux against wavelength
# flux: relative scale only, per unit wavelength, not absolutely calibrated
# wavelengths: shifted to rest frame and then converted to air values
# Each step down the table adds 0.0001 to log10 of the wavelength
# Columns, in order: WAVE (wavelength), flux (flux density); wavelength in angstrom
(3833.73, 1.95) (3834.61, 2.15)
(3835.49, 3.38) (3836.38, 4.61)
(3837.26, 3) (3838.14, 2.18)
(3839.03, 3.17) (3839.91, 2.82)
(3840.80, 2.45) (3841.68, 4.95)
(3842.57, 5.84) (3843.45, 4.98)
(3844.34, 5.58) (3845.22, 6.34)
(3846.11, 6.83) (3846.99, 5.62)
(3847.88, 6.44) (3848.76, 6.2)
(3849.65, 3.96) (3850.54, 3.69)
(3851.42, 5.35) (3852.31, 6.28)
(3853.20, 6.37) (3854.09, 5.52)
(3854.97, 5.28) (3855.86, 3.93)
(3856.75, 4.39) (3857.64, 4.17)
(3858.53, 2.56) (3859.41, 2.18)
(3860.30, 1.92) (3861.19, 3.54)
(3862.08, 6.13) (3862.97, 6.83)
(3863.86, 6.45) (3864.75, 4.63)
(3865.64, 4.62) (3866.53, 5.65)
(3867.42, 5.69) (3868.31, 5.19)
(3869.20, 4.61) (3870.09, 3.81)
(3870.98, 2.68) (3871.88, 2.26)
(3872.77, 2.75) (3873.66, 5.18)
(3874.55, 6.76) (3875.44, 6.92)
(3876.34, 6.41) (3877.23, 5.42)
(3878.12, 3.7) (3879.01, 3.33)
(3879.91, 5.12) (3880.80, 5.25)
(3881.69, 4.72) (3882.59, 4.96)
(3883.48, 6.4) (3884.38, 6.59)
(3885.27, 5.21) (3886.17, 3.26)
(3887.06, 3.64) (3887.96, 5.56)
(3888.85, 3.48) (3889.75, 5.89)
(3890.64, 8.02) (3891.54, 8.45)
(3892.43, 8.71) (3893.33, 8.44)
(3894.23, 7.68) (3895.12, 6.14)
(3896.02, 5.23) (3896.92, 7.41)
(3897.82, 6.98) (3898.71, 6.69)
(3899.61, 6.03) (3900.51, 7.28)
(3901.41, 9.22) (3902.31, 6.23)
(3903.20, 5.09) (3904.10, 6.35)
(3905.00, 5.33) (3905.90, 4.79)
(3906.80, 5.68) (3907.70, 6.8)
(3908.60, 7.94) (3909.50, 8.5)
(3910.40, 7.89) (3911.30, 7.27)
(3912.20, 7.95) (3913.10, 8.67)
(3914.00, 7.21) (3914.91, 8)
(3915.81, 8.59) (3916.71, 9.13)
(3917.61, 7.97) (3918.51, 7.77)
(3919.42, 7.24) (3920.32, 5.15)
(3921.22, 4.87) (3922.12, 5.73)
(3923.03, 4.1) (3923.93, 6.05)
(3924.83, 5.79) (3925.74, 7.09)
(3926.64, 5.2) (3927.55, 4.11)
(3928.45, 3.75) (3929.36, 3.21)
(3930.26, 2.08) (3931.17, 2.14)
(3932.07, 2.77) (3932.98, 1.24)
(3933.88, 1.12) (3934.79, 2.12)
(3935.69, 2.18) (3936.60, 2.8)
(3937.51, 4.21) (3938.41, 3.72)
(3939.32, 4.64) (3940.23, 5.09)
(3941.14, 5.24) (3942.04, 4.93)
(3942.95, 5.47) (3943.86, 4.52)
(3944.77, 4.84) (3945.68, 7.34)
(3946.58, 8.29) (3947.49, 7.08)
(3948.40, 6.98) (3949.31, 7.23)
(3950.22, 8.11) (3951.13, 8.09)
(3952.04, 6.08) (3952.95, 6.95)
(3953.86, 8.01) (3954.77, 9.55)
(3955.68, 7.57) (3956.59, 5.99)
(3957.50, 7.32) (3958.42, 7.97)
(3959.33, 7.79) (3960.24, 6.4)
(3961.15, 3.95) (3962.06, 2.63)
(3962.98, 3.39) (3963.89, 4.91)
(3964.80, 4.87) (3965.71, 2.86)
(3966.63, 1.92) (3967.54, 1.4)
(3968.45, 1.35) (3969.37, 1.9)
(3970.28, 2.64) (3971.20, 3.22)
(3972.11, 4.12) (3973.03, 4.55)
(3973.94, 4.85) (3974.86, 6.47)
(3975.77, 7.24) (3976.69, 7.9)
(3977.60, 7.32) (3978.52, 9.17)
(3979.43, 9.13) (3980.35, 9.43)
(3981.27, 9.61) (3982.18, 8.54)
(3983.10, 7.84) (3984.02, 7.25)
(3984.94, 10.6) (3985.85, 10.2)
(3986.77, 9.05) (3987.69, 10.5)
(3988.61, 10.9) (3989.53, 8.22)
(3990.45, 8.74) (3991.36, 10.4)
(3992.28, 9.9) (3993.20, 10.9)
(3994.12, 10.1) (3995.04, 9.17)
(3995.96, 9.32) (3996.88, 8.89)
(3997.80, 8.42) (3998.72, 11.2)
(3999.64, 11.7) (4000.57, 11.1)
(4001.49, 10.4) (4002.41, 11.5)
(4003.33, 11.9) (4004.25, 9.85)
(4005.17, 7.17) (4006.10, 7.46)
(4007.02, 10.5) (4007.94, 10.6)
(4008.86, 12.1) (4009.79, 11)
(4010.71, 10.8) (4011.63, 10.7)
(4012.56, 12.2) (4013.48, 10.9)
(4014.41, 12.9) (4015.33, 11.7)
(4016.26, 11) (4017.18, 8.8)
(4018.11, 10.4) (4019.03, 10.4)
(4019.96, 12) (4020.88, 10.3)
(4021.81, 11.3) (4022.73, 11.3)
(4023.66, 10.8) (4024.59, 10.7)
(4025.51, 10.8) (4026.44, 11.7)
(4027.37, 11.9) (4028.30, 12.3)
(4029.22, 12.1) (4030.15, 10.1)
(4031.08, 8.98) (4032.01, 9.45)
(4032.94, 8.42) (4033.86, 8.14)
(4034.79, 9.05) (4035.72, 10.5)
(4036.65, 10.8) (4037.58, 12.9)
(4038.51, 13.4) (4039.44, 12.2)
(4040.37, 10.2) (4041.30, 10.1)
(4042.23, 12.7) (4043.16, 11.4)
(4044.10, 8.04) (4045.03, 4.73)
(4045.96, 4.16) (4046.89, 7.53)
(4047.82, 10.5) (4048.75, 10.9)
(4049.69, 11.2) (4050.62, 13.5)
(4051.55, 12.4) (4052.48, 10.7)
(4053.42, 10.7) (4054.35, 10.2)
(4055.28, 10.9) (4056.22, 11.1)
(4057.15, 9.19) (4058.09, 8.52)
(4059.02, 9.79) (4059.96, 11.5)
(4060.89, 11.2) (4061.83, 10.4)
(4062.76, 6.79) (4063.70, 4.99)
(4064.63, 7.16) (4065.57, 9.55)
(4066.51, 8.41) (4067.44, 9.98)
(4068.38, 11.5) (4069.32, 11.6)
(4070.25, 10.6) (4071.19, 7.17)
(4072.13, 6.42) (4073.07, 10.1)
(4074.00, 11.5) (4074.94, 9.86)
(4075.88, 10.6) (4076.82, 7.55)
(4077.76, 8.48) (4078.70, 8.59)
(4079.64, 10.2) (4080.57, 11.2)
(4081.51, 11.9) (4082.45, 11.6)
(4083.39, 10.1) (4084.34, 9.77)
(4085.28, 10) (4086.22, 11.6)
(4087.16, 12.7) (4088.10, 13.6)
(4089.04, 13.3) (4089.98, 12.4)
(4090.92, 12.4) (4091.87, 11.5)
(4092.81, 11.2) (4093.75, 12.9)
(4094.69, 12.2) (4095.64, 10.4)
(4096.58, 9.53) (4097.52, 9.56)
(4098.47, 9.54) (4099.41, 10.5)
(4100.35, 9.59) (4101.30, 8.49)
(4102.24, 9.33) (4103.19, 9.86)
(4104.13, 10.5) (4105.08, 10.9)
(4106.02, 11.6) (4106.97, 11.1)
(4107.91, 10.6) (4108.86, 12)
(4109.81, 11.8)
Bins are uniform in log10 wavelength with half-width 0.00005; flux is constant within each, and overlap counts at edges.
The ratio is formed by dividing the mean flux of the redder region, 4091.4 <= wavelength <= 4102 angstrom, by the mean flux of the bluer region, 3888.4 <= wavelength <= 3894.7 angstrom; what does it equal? 1.4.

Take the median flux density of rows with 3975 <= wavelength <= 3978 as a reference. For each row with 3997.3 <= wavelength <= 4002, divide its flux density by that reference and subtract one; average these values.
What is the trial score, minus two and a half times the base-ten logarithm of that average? 0.9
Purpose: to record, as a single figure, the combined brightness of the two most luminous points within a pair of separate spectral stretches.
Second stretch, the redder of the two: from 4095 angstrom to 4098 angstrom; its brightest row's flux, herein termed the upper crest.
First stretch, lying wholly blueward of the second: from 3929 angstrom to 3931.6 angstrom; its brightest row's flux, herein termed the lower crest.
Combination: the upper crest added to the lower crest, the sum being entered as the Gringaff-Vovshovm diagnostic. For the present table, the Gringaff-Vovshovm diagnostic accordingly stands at 14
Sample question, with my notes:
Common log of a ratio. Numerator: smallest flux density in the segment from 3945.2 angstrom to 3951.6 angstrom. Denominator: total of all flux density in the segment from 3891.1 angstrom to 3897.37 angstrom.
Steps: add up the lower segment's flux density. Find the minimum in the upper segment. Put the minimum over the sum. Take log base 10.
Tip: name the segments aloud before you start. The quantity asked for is -0.9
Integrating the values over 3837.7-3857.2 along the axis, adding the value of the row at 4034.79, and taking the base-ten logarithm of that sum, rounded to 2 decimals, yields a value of 2.02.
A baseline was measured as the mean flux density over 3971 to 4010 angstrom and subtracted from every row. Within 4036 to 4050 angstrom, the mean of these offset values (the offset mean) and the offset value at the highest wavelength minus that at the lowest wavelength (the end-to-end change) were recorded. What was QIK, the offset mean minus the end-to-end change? 0.6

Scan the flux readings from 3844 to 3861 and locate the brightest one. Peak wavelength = 3846.11 angstrom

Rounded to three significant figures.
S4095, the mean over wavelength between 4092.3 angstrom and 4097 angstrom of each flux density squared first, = 128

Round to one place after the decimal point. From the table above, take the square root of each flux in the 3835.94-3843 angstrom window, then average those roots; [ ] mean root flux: 1.9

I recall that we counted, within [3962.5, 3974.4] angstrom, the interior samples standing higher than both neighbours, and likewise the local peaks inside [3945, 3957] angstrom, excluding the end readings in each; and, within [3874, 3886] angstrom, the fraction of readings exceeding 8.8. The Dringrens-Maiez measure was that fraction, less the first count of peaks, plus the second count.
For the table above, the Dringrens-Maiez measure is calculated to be 2.0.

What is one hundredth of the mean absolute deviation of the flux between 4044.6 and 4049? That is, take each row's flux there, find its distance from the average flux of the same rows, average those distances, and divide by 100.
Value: 0.025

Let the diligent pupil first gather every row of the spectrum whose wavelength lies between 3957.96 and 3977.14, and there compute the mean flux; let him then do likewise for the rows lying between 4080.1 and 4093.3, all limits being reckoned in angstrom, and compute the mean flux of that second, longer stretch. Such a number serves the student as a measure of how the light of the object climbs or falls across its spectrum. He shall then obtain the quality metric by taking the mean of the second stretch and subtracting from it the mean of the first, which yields 7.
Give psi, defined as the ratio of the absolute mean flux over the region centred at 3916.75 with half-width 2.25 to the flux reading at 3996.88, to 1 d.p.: 0.9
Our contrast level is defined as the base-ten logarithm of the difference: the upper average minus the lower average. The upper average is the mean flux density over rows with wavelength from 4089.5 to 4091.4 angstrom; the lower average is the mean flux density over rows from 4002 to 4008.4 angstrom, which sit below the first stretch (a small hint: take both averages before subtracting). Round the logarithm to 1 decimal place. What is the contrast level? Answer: 0.4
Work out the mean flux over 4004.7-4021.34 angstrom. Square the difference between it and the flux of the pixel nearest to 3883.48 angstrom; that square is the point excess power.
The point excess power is 18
